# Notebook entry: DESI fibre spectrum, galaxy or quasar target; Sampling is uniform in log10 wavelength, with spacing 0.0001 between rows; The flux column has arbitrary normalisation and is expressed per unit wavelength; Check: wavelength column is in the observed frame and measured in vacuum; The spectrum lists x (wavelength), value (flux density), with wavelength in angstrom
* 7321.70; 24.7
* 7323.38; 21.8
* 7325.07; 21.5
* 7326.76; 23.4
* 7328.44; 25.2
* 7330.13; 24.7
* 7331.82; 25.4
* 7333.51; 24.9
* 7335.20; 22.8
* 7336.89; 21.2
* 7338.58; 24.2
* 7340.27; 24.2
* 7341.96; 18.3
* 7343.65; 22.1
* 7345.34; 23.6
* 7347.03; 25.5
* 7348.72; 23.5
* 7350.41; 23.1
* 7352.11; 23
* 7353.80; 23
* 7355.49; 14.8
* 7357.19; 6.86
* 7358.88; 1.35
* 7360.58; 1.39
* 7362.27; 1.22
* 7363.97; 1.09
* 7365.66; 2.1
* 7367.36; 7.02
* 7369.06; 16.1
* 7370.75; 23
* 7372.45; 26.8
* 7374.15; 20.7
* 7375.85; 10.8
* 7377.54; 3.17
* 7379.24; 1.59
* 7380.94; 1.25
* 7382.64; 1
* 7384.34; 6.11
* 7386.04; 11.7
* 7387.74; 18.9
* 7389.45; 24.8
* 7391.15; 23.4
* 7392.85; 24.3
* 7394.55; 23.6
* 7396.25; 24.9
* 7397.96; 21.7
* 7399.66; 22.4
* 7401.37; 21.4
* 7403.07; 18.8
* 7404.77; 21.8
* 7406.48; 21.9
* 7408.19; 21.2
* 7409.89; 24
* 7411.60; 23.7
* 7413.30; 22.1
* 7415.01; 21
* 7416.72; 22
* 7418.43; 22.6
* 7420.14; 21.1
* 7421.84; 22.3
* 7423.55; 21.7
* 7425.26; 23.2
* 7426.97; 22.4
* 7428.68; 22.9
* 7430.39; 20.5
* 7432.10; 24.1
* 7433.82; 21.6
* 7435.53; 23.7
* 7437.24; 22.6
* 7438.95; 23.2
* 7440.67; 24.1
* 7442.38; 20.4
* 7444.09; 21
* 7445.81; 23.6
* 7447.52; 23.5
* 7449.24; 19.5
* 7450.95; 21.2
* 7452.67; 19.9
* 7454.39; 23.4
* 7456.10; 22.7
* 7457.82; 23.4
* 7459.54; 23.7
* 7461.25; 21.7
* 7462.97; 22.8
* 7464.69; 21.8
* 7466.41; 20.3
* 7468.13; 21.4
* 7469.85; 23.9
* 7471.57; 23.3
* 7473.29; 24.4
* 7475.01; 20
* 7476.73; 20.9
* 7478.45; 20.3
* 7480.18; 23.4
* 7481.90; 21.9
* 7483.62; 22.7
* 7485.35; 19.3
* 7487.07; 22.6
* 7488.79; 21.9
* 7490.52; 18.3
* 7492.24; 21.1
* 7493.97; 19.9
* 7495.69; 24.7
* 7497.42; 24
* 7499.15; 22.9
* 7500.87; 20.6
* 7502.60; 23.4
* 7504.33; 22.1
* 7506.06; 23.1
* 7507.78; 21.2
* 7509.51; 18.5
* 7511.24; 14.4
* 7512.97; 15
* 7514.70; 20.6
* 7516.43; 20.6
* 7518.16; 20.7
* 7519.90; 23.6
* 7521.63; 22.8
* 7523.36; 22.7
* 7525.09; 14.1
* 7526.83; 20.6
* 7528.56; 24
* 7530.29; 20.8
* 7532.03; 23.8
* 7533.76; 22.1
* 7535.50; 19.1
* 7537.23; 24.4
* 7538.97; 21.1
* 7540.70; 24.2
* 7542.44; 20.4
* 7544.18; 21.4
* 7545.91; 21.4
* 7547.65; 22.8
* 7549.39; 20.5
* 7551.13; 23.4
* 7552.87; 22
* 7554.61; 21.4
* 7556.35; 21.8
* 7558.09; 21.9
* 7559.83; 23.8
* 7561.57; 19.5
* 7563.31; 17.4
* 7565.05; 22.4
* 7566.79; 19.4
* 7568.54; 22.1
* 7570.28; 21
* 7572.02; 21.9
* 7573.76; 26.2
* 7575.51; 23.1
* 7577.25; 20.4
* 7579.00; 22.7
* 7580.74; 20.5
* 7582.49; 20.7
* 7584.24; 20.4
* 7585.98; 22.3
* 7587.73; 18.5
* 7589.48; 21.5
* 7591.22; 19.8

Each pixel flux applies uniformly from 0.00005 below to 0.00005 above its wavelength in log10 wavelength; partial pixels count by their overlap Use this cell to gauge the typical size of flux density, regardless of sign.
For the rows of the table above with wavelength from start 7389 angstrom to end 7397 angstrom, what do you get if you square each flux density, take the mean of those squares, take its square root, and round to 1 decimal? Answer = 24.2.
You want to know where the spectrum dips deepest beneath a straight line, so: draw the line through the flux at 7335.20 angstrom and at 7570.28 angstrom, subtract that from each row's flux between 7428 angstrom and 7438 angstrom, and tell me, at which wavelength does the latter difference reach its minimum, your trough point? 7430.39 angstrom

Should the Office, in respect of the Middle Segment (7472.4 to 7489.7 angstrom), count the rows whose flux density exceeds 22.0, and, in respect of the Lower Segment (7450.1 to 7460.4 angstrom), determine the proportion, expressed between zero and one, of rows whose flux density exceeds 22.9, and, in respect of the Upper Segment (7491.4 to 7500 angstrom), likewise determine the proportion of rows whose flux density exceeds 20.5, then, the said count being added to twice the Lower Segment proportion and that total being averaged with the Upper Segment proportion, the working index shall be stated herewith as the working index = 2.9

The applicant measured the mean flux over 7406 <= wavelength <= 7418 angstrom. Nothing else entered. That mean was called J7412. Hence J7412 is 22.3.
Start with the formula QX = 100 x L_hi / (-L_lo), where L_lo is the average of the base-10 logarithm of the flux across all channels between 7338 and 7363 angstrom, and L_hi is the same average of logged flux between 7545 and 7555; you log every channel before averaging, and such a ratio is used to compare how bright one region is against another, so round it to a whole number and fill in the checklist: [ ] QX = -126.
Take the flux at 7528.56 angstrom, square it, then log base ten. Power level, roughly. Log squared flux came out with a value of 2.76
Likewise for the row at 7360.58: 0.29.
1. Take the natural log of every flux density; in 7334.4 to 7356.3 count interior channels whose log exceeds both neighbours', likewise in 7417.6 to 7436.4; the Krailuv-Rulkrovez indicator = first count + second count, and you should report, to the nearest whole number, 5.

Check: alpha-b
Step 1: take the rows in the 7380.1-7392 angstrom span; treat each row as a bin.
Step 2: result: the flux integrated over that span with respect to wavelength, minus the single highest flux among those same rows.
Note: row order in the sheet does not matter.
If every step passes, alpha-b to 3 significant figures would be 123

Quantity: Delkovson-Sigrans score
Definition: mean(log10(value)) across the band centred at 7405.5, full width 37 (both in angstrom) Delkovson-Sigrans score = 1.35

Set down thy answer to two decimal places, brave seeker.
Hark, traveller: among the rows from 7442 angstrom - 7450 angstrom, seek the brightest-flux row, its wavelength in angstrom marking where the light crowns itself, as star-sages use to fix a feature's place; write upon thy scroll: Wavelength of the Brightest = 7445.81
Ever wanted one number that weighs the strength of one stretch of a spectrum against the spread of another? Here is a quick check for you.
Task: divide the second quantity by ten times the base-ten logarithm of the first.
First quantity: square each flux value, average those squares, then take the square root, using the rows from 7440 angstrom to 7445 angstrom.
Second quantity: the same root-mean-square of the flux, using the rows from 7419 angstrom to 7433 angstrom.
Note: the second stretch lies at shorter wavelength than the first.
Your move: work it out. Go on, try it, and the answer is 1.66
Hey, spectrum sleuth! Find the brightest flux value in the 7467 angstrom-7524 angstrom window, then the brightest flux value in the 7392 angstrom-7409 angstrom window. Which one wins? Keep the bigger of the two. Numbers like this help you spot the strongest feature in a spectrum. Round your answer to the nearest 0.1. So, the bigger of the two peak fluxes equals 24.9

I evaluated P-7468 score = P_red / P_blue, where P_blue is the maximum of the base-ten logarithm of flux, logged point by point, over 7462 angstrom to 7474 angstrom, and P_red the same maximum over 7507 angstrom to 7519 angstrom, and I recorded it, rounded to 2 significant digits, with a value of 0.96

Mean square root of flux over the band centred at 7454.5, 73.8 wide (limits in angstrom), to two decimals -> 4.70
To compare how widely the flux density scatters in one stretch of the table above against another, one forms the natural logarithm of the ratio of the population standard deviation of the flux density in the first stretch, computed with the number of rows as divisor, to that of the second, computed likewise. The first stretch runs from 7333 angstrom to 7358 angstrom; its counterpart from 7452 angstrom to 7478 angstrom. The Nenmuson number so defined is 1.2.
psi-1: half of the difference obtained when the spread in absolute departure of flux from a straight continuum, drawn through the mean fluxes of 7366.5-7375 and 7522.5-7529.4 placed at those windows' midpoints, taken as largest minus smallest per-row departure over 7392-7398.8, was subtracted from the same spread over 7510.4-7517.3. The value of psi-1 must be 1.1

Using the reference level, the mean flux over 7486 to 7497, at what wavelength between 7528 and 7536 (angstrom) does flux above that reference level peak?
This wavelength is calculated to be 7528.56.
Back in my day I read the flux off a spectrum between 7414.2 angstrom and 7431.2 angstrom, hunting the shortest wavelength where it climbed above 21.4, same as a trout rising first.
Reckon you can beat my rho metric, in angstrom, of 7416.72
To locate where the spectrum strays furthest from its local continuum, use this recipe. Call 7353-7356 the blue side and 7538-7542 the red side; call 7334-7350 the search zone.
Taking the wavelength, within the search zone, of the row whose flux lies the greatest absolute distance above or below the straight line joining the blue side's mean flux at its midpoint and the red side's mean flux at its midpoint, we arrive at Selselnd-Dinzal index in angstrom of 7347.03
